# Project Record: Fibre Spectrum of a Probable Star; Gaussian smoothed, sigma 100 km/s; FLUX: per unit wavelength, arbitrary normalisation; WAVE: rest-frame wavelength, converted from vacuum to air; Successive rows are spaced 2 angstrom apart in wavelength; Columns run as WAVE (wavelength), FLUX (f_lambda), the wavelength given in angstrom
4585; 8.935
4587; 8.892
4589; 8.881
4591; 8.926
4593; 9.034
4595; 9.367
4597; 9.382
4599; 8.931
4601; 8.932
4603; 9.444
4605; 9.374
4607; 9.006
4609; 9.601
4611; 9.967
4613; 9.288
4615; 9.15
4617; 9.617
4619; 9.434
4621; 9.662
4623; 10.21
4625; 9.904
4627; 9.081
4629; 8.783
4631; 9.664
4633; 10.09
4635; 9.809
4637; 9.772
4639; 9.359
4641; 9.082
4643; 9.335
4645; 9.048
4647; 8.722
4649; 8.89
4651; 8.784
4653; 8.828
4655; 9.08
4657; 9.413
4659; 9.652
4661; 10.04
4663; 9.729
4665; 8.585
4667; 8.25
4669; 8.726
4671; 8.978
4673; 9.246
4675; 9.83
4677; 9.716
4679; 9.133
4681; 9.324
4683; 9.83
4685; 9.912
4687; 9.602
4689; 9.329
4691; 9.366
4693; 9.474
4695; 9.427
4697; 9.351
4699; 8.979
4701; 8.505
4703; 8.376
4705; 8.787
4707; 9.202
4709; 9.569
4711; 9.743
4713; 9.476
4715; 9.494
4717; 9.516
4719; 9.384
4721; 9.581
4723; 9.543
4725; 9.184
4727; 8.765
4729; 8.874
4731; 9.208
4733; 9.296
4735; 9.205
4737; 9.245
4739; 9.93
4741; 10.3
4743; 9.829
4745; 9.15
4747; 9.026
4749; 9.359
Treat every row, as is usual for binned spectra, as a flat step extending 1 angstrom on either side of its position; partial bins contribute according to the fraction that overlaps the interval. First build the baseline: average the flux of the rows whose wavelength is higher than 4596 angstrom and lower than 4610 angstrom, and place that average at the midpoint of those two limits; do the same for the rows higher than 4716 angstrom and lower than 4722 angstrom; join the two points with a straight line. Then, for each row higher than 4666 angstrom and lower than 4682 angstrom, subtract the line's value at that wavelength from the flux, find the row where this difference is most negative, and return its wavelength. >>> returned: 4667 angstrom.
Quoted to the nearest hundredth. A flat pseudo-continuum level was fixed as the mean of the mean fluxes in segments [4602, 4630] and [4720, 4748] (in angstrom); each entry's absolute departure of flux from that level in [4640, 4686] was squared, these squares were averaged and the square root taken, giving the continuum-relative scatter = 0.51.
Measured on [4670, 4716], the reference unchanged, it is 0.40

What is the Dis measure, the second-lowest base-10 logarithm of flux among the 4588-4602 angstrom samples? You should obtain 0.95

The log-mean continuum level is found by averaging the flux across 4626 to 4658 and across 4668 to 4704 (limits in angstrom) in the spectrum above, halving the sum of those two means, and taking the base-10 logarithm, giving 0.967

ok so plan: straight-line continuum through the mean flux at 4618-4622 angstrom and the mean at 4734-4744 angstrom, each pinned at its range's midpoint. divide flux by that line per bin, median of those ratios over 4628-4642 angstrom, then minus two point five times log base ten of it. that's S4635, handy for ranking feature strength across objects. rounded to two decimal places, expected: -0.01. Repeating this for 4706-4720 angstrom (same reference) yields 0.02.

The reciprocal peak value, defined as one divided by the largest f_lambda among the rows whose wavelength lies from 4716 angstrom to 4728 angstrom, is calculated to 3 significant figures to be 0.104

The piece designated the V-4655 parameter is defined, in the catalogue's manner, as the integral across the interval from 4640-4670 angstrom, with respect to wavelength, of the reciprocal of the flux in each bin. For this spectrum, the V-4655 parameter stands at 3.31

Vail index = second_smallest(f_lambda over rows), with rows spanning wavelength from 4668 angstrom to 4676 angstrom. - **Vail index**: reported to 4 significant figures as 8.978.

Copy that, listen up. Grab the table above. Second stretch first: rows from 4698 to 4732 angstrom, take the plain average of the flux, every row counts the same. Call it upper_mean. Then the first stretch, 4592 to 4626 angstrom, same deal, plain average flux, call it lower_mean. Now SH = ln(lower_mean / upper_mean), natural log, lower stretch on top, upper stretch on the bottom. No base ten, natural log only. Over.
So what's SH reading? 0.026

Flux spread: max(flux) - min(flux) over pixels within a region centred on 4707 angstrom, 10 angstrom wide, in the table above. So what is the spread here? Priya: 1.37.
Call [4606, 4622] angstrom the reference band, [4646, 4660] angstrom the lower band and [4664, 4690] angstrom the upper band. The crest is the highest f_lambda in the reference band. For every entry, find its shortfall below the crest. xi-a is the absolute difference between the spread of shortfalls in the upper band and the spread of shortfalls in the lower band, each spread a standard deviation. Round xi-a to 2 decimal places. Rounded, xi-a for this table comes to 0.17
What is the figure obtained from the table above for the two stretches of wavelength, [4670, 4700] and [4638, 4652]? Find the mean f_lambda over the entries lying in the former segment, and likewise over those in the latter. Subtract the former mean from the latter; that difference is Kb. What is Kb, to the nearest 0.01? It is -0.40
